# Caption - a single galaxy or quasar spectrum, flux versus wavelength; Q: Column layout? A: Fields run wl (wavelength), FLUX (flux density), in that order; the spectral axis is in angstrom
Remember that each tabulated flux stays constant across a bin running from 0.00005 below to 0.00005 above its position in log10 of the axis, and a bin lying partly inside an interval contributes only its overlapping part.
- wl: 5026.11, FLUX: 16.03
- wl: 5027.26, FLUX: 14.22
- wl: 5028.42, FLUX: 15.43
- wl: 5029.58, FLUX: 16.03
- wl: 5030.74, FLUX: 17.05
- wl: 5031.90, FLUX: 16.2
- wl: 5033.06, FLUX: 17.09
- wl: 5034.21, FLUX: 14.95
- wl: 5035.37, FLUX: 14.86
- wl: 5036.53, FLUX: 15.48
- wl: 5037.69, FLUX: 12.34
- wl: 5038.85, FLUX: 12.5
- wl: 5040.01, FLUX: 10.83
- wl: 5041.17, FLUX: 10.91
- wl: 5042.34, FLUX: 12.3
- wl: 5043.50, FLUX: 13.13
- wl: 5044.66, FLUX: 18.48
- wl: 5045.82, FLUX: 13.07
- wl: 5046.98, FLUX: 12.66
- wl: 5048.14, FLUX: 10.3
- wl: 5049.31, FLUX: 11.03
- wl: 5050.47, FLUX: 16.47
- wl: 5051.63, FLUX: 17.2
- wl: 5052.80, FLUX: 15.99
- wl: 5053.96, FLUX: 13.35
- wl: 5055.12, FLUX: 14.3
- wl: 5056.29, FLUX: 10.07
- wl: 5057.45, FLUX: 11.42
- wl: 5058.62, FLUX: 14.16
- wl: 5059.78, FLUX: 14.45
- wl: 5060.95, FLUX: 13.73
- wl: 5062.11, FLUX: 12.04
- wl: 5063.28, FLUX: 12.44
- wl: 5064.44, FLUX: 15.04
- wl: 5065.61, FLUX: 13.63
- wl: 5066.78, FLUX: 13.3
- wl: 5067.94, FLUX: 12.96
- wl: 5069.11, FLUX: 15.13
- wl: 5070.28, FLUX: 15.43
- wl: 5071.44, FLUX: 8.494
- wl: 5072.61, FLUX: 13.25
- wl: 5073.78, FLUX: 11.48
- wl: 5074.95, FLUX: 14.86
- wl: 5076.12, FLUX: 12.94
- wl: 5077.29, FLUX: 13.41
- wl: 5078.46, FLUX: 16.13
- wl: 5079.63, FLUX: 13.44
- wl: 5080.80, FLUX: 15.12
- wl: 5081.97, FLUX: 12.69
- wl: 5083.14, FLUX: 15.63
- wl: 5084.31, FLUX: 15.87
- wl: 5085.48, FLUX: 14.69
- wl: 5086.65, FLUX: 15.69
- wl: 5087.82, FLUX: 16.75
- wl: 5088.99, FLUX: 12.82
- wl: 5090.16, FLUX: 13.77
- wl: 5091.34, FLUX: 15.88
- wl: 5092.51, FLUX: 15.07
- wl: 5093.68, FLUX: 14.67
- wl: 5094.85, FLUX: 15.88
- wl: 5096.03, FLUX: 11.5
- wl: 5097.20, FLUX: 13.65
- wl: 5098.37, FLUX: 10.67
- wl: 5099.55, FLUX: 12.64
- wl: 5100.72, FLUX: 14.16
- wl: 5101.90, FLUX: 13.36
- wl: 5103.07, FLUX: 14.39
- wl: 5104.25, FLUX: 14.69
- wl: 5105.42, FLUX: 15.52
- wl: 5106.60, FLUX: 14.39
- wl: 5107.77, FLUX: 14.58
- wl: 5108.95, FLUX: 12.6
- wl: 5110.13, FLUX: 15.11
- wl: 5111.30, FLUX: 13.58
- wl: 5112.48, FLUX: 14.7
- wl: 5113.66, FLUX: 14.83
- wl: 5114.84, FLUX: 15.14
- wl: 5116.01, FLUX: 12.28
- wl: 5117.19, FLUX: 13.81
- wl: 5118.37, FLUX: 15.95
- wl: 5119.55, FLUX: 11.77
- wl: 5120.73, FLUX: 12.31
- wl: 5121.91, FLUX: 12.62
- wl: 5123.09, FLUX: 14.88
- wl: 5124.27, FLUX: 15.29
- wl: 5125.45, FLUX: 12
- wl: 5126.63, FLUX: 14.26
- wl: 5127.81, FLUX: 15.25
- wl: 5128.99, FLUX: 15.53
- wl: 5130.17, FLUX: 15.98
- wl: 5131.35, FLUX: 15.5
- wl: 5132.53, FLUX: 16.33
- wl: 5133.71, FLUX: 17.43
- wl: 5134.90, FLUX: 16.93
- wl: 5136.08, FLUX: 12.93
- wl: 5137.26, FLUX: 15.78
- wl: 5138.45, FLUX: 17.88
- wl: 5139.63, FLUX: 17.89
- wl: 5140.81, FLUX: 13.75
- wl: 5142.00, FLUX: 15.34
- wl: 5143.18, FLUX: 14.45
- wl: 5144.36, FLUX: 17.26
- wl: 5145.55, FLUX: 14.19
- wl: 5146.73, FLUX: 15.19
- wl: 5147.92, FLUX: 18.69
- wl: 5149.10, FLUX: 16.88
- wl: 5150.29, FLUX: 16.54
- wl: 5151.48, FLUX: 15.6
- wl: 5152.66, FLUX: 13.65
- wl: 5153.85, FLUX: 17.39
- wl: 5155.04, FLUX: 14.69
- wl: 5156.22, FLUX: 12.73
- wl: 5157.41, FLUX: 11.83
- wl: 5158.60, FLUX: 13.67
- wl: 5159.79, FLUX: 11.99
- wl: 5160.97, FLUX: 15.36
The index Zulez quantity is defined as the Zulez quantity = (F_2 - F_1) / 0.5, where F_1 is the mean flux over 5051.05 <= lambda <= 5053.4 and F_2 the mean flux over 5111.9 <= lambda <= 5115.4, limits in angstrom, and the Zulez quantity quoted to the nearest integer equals -3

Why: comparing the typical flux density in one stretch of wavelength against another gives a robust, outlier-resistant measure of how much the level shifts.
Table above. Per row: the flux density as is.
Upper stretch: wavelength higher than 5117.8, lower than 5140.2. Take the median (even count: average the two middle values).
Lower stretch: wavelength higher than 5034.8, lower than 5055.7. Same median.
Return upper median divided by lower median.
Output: 1.18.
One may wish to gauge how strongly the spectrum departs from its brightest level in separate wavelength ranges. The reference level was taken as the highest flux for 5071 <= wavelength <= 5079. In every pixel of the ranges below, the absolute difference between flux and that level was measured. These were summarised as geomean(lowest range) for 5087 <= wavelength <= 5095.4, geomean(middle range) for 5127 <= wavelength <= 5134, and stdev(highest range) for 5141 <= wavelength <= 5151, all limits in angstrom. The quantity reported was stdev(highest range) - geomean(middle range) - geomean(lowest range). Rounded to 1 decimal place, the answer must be -0.7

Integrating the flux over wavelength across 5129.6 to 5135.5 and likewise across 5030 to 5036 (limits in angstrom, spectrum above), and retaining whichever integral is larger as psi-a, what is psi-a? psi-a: 97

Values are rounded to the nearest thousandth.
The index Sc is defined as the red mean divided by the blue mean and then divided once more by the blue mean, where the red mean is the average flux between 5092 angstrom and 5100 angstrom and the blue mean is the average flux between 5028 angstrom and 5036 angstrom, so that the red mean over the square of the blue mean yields 0.053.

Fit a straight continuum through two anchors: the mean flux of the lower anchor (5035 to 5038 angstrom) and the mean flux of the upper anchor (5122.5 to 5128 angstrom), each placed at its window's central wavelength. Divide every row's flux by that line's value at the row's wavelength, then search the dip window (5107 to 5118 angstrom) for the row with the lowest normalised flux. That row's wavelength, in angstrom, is 5116.01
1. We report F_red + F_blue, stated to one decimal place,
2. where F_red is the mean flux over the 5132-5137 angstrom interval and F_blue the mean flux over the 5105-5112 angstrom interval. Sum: 30.2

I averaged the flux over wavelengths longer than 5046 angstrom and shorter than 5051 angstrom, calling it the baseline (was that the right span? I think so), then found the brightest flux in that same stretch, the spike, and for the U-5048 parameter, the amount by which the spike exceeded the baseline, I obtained 3.9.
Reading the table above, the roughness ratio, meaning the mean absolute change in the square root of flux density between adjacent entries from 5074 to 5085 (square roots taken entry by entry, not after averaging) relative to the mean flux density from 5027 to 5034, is 0.016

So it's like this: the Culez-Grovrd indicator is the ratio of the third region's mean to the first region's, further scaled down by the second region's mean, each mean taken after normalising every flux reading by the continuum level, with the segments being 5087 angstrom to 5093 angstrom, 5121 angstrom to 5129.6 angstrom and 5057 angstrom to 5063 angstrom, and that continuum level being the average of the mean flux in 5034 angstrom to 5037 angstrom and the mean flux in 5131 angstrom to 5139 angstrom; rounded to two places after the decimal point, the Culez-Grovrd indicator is 0.97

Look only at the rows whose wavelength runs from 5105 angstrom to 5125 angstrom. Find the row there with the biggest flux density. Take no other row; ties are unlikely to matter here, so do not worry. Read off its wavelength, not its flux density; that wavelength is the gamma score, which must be 5118.37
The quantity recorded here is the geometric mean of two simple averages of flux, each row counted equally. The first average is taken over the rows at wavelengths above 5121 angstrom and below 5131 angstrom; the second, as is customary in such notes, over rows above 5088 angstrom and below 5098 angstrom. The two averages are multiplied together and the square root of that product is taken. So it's 14.31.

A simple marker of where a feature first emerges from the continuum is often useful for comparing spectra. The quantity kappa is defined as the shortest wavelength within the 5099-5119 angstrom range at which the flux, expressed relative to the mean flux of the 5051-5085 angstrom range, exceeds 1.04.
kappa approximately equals 5103.07 angstrom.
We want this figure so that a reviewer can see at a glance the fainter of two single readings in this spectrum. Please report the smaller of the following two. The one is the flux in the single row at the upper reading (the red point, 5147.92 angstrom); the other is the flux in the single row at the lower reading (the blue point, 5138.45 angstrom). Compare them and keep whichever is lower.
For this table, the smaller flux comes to 18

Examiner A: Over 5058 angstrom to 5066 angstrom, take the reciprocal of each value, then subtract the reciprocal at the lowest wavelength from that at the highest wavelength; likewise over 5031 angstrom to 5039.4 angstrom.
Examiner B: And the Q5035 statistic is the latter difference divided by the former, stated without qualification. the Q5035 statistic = 6.7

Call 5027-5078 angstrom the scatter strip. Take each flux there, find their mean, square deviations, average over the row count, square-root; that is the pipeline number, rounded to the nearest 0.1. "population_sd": 2.1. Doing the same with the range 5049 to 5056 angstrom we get 2.1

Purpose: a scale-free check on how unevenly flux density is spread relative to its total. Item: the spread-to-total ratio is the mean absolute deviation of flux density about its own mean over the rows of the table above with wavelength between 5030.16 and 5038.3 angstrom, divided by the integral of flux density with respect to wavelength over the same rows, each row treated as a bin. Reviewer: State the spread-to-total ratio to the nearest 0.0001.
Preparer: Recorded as 0.0094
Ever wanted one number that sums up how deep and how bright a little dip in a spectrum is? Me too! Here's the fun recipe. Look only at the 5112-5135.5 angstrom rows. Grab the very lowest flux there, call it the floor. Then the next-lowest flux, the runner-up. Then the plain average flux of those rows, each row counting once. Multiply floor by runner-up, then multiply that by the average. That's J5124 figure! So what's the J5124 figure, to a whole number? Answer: 2068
